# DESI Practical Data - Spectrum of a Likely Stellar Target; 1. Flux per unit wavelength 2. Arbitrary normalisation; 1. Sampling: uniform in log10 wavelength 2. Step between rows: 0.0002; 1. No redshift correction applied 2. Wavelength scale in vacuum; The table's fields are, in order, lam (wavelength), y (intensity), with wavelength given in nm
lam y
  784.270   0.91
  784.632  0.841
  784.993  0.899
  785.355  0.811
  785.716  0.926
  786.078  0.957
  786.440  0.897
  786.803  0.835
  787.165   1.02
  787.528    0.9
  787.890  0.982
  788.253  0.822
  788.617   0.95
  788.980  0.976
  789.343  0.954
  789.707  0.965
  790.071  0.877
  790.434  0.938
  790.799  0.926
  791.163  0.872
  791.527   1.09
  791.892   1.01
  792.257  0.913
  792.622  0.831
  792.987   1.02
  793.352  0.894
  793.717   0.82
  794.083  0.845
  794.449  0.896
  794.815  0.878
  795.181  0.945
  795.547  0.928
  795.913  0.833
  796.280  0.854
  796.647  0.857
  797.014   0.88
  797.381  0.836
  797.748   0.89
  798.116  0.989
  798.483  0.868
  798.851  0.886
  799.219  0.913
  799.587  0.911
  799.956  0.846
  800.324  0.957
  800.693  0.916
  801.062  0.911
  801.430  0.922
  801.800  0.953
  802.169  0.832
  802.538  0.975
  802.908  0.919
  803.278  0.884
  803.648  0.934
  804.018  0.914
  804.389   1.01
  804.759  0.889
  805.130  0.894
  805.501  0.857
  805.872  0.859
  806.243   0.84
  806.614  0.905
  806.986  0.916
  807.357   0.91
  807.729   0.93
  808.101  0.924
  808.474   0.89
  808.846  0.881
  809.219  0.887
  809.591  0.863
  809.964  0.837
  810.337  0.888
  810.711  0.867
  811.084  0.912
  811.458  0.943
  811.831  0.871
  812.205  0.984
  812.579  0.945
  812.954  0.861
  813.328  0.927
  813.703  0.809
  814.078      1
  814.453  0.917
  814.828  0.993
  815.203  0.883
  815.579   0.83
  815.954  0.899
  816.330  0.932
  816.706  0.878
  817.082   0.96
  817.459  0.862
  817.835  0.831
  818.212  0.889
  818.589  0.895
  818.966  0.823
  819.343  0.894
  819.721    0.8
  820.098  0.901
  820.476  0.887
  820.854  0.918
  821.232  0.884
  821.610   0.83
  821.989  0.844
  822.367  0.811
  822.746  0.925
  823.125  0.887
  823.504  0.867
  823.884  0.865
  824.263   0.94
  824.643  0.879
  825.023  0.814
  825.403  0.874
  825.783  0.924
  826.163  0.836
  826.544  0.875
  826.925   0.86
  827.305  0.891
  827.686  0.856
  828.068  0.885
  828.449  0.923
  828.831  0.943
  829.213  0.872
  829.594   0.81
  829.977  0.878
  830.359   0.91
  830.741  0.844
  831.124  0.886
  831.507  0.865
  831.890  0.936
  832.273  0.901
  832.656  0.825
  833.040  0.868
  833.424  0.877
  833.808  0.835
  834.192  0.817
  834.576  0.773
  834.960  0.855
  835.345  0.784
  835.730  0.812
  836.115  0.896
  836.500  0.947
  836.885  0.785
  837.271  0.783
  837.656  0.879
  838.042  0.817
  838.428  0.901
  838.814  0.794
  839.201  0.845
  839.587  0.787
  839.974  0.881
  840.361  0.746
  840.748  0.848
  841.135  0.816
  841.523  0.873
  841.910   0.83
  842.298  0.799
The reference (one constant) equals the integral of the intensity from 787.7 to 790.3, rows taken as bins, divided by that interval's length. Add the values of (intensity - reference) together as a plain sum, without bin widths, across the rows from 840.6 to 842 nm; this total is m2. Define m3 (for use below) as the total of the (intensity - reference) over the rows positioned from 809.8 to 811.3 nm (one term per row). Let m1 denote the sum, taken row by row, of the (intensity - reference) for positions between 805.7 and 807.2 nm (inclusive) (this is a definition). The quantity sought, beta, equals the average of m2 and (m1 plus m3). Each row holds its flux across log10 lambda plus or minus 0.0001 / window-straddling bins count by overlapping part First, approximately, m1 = -0.21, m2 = -0.36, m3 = -0.23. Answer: -0.40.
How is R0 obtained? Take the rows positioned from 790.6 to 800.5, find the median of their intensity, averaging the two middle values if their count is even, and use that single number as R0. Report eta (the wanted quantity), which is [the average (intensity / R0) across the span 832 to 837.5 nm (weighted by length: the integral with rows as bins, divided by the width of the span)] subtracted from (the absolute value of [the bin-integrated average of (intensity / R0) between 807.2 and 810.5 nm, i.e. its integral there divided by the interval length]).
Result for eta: 0.054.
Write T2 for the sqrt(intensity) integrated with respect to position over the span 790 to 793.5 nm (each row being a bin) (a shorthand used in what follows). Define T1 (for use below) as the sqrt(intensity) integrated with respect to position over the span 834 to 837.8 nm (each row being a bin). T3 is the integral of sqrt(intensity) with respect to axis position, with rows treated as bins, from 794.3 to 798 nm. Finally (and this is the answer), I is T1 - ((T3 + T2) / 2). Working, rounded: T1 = 3.47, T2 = 3.39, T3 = 3.47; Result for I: 0.03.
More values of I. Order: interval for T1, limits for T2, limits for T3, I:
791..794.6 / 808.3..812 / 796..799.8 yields -0.08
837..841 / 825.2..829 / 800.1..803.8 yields 0.07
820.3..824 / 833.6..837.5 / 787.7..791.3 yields -0.05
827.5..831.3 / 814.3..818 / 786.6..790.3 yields 0.03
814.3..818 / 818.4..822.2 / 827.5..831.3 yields -0.04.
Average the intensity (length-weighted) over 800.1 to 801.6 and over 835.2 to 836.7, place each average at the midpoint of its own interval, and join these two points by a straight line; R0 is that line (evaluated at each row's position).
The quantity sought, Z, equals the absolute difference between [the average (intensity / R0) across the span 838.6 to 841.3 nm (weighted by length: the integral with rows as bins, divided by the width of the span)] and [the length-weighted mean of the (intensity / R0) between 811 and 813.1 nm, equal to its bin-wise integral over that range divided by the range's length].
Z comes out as 0.06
